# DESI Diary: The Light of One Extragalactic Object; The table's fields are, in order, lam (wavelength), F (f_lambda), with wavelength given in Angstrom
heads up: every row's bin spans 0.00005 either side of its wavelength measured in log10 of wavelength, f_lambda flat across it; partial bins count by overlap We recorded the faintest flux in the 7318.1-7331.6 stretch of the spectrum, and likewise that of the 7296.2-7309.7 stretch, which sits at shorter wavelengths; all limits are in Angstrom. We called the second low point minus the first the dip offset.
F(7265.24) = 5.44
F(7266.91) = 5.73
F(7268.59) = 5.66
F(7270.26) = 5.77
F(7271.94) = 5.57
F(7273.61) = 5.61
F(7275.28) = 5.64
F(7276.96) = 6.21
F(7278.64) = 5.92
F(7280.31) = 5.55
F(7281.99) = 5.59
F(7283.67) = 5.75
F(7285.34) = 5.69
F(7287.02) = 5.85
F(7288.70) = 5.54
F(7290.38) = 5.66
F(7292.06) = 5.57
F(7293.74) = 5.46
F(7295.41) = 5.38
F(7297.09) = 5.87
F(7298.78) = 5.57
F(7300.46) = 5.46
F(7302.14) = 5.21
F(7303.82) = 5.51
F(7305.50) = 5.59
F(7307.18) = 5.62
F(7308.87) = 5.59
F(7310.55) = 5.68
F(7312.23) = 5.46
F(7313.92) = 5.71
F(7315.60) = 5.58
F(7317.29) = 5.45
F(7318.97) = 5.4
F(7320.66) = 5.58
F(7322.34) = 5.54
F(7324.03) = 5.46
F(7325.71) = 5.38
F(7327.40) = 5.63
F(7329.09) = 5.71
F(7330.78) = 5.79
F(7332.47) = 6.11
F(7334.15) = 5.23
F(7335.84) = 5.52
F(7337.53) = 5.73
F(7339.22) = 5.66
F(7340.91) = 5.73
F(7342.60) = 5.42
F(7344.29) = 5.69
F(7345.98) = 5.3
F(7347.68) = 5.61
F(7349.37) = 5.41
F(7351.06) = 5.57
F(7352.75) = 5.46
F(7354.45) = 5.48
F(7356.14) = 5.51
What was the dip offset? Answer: -0.2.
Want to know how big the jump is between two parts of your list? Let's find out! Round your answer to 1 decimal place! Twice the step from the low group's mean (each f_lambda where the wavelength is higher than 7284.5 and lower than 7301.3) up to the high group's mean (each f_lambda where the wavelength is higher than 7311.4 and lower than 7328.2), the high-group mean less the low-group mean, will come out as -0.2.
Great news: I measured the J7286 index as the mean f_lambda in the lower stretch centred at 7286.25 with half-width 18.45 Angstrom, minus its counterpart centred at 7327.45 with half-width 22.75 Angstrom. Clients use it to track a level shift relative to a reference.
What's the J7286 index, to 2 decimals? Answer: 0.06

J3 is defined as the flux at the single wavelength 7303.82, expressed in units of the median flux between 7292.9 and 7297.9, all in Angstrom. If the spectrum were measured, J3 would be 1.01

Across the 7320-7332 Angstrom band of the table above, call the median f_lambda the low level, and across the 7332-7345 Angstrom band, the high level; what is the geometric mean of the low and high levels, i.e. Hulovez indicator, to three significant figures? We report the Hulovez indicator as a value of 5.63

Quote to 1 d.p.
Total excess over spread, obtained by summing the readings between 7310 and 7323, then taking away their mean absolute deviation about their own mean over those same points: 44.3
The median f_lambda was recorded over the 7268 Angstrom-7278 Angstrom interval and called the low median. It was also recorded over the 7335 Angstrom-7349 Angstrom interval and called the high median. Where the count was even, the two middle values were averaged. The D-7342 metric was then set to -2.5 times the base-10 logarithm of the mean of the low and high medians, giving -1.88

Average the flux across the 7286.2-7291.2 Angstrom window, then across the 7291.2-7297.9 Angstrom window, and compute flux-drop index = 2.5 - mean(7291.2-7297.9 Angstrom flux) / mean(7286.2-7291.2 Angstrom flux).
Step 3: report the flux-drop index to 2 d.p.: 1.52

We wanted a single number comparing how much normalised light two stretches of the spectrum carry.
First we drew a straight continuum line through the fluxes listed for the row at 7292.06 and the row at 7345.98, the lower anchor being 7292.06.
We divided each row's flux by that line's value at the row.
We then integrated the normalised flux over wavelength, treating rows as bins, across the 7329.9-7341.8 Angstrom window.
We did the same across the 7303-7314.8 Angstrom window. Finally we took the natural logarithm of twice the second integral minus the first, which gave 2.44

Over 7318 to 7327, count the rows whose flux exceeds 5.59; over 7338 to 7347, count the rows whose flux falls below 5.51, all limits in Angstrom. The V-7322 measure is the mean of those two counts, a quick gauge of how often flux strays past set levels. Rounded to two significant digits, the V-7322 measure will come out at 1.0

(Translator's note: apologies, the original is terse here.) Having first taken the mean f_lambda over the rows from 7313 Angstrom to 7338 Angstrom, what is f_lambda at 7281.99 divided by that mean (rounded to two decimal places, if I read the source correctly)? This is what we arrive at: 1.00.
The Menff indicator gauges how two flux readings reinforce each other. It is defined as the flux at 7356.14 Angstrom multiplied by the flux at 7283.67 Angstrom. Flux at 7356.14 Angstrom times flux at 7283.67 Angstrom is 31.7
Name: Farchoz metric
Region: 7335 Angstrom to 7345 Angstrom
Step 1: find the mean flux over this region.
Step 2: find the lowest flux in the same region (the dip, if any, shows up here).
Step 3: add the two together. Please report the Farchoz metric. 11.04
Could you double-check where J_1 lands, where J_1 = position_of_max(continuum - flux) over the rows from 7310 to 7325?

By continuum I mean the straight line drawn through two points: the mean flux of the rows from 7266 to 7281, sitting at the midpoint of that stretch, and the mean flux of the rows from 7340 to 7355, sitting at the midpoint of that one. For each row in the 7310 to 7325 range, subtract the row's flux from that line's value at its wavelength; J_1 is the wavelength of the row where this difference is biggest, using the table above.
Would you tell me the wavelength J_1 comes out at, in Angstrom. 7318.97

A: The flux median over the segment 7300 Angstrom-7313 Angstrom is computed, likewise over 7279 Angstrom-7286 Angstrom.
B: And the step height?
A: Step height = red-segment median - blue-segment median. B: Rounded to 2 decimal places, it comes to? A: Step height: -0.09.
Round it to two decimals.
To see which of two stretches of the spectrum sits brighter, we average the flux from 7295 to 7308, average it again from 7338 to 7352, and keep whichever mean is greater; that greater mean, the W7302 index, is 5.55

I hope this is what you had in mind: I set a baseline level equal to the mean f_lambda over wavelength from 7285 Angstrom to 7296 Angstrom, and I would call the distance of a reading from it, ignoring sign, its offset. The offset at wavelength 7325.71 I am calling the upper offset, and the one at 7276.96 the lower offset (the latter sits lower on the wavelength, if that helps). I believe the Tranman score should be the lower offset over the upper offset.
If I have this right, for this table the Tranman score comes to 3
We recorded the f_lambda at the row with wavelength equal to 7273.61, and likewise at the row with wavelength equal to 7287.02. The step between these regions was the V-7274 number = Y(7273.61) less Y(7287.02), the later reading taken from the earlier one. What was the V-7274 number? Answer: -0.240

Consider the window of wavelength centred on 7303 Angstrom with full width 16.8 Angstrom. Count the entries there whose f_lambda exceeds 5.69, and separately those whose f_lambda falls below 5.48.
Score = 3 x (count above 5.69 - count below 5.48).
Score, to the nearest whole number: -6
